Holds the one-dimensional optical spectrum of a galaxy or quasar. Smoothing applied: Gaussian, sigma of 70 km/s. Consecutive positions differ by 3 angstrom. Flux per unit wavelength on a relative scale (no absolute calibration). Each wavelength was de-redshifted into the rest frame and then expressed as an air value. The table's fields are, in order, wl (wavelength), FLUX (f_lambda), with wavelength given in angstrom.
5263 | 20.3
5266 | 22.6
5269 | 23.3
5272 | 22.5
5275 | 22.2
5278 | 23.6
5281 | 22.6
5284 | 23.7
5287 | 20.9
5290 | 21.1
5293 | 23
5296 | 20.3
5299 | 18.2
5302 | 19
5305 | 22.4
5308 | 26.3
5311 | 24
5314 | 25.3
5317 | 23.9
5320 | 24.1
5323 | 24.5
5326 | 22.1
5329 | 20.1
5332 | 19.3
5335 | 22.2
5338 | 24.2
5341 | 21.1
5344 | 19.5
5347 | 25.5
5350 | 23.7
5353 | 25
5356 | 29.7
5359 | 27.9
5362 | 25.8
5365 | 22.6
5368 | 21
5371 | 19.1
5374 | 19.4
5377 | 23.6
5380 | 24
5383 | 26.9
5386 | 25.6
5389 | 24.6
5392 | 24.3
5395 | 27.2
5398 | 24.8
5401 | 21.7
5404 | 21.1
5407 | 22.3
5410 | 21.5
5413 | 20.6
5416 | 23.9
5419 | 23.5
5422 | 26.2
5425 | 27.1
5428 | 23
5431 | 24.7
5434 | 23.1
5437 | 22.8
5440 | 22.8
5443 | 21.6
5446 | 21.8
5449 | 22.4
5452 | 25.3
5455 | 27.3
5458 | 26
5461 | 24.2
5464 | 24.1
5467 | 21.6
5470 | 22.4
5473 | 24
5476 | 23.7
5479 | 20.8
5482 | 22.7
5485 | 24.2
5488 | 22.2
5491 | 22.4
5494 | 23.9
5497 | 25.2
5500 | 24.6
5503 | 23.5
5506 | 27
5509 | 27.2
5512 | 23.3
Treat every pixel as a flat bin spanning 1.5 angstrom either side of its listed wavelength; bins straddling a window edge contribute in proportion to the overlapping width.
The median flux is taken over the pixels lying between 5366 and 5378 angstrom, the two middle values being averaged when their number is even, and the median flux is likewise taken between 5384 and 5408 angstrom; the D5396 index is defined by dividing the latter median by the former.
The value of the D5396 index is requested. 1.21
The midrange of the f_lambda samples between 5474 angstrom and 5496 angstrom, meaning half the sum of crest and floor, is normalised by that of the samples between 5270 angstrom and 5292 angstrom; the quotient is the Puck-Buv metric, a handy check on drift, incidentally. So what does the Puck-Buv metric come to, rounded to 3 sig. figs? 1.01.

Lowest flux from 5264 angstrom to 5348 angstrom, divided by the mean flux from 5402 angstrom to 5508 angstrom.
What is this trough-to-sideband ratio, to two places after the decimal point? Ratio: 0.77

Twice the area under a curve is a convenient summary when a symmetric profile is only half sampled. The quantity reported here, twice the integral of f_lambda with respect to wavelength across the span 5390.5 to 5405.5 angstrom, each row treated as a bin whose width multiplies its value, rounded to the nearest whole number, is 715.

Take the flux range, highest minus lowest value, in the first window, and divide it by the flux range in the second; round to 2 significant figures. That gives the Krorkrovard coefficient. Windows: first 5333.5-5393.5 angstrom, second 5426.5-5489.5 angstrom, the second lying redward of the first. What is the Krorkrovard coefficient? 1.6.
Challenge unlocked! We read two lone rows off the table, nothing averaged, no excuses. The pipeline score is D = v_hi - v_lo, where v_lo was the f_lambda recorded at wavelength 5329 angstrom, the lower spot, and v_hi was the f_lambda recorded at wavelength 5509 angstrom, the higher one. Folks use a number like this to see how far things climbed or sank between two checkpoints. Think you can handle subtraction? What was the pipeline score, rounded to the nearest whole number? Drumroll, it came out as 7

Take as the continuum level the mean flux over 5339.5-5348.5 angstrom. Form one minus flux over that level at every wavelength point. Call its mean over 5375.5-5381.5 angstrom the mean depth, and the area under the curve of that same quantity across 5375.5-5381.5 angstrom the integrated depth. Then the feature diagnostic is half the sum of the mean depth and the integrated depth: -0.28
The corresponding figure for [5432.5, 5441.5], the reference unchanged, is -0.20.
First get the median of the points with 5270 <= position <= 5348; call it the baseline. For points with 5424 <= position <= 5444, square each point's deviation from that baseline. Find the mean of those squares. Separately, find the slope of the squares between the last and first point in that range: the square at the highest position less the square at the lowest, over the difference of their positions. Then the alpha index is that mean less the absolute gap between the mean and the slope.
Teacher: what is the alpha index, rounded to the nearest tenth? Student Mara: -1.2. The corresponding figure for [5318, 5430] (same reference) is 0.0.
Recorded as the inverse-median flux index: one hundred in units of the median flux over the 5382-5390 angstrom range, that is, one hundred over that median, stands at 3.9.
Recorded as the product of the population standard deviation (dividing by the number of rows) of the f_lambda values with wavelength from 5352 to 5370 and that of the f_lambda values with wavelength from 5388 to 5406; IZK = 6.0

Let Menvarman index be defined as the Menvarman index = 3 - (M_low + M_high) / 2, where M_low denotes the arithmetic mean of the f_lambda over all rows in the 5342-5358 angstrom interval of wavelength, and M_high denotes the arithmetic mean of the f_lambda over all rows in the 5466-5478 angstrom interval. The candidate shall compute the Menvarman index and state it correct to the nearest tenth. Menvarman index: -20.8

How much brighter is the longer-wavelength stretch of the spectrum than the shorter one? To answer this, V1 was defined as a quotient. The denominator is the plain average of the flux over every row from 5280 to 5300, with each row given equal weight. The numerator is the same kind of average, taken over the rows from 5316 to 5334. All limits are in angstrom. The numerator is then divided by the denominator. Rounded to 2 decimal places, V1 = 1.04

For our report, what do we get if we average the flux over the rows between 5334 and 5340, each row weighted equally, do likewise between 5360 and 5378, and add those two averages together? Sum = 45.1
